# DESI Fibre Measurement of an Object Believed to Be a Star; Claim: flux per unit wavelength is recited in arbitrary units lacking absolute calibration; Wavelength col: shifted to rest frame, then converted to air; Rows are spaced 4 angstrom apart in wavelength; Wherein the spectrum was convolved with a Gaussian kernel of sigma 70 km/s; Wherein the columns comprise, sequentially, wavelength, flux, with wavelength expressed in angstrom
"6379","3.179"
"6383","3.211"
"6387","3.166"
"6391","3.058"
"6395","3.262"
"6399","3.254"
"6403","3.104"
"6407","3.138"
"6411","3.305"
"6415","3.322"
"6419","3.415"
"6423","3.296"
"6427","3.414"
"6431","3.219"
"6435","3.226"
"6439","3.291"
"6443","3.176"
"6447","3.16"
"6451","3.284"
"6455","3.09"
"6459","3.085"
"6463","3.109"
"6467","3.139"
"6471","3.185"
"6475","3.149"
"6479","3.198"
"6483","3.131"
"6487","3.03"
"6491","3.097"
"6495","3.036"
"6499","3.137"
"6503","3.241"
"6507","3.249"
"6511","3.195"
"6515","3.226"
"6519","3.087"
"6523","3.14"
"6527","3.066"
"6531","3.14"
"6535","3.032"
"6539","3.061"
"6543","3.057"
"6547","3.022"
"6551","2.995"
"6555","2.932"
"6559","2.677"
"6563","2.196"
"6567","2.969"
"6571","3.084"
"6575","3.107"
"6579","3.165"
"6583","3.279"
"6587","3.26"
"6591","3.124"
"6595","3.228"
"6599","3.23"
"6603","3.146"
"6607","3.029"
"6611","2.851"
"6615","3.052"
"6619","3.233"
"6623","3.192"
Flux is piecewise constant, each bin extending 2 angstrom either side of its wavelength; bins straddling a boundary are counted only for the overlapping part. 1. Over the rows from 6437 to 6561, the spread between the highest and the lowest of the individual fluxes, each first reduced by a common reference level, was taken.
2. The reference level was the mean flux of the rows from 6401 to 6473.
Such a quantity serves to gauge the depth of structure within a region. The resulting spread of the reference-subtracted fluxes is 0.61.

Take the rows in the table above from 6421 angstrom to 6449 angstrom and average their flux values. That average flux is 3.25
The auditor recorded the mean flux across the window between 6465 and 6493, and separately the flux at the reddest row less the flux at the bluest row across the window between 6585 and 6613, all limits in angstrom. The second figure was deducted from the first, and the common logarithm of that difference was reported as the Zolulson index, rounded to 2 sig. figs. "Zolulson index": 0.55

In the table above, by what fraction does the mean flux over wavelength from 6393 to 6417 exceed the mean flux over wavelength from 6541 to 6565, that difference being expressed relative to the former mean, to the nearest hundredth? 0.13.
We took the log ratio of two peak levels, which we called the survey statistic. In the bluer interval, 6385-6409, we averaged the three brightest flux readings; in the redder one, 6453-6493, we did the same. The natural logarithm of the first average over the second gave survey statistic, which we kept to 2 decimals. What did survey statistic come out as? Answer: 0.02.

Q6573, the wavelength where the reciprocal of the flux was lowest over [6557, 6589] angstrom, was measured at 6583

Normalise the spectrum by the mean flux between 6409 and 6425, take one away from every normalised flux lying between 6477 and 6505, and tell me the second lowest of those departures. -0.090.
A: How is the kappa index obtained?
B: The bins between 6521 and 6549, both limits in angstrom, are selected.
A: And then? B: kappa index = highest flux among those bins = 3.14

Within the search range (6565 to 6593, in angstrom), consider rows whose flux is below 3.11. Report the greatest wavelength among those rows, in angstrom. 6575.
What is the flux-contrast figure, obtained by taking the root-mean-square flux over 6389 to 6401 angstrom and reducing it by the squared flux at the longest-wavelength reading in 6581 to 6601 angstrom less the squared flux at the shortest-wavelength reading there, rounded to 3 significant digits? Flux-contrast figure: 3.51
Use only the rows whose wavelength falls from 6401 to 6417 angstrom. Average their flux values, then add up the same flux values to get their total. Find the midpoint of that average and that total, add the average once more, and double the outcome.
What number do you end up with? 23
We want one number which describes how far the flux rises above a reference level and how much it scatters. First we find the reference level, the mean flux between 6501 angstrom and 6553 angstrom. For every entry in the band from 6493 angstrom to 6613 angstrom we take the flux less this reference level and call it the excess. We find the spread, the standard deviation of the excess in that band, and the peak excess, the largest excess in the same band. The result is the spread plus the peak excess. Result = 0.37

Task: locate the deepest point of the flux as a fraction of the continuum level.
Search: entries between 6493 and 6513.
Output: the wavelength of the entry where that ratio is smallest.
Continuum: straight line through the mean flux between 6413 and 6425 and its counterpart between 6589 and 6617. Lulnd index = 6495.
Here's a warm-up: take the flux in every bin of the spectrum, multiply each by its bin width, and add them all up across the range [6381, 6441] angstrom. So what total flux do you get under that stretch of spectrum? 195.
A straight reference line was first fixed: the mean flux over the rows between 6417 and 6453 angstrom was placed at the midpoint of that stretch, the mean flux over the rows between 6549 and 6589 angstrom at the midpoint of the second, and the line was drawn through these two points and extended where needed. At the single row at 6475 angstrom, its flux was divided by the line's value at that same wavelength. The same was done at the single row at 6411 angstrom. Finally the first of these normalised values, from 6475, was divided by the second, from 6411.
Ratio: 1.00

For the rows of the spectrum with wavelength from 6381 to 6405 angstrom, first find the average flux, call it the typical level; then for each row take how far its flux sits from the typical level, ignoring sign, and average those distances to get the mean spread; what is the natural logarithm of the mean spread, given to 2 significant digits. -2.7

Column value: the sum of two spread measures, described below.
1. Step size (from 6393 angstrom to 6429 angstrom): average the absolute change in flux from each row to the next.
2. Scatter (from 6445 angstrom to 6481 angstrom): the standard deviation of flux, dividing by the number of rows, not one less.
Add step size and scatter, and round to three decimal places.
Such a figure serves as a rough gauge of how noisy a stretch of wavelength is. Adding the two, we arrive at 0.147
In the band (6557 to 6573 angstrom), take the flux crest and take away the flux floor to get 0.89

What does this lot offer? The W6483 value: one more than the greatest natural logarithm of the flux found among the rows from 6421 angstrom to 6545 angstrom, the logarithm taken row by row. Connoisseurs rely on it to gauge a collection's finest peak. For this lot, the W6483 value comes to 2.23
